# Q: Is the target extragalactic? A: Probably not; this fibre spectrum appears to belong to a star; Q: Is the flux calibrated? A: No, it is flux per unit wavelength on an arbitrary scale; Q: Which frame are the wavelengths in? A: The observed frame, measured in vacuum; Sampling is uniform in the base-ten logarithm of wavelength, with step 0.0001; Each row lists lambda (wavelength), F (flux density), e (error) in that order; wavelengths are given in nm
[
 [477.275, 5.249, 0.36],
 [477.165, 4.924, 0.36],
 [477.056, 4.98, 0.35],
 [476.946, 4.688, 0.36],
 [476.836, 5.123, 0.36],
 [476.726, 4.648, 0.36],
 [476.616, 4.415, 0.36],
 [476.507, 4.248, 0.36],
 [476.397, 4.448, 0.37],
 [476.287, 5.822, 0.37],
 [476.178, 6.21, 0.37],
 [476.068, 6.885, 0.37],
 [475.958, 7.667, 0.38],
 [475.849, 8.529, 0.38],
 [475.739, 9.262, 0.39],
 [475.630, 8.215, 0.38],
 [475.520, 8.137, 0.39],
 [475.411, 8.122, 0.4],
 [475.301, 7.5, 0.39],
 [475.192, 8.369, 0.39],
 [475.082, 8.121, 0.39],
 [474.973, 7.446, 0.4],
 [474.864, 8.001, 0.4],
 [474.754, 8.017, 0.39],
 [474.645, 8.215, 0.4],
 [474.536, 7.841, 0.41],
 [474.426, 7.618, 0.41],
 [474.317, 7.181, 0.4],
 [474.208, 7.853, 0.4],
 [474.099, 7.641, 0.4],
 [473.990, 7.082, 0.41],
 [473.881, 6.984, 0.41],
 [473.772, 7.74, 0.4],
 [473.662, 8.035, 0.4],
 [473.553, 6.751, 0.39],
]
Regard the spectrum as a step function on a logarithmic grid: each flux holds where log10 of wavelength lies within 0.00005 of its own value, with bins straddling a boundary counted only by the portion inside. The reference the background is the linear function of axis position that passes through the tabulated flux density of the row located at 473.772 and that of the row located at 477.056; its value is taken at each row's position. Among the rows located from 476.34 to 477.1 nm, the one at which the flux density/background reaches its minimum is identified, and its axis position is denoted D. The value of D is 476.507 nm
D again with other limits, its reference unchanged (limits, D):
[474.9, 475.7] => 474.973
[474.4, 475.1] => 474.426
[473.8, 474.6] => 473.881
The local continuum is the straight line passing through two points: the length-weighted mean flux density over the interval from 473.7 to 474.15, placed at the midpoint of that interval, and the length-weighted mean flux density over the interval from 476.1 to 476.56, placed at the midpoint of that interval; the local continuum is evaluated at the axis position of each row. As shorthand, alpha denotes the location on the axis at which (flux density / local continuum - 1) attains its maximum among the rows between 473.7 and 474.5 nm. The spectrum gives 474.208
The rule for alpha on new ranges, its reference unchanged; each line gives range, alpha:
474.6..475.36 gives 475.192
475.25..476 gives 475.739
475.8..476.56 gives 475.849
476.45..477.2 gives 477.165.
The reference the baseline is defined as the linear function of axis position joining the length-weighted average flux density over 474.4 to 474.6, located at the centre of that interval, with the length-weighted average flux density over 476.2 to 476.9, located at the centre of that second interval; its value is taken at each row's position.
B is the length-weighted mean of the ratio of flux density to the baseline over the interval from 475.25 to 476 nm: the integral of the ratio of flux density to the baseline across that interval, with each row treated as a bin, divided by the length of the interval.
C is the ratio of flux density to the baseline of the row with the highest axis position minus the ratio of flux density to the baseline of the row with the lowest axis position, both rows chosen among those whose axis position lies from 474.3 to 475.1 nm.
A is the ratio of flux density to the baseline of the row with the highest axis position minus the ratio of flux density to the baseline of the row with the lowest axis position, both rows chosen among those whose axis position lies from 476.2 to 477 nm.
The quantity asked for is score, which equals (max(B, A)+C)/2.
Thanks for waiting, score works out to 0.81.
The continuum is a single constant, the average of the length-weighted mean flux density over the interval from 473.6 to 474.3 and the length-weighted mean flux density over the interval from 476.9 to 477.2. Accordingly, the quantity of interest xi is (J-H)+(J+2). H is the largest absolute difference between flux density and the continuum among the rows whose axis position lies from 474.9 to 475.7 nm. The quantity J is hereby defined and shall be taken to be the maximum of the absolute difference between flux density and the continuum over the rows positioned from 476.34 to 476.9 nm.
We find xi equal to 3.7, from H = 2.2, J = 2.0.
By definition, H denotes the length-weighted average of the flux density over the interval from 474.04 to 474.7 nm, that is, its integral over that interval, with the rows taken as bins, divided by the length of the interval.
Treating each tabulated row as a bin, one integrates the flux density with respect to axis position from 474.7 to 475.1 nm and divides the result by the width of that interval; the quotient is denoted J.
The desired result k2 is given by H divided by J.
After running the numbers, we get 1.0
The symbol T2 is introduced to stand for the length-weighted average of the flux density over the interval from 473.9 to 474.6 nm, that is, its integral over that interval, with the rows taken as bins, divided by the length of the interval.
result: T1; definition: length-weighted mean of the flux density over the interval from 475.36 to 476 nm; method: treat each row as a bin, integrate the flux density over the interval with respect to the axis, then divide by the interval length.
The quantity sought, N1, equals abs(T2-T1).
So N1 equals 0.8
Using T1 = 8.3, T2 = 7.5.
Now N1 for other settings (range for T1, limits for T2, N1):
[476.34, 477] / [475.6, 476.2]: 3.3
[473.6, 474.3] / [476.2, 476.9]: 2.7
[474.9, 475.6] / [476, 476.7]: 2.6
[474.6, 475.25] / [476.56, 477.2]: 3.2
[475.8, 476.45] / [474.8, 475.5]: 1.4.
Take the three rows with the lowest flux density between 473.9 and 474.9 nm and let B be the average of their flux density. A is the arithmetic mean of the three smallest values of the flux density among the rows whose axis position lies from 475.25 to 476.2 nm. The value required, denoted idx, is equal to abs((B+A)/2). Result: 7.1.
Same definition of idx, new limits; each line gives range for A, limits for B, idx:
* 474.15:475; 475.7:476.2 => 7.2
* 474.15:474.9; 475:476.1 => 7.4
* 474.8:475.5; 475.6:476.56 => 6.2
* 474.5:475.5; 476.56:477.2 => 6.1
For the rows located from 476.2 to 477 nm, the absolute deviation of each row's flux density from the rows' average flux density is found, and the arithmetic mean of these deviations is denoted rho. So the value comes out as 0.40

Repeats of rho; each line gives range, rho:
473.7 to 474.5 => 0.31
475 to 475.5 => 0.26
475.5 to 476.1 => 0.56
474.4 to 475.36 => 0.27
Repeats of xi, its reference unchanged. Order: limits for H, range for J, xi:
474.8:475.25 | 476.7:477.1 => 2.9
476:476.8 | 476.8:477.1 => 3.1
